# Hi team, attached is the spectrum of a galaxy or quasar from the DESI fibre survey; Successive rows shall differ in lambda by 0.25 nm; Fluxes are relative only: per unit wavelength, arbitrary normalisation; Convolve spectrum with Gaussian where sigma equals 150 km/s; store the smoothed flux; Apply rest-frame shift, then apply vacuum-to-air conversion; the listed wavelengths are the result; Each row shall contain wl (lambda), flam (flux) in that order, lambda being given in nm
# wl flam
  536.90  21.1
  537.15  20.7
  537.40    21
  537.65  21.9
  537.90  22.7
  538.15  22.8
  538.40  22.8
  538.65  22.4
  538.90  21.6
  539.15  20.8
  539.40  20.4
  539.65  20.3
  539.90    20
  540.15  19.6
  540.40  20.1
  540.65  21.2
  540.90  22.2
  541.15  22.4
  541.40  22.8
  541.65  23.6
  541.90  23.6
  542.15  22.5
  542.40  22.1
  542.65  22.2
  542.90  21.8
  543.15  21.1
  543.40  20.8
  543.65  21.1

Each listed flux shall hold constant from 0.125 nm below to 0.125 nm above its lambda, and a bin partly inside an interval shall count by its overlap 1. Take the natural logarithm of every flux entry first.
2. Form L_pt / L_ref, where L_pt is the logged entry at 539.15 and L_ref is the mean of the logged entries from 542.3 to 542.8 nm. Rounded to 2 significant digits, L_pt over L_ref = 0.98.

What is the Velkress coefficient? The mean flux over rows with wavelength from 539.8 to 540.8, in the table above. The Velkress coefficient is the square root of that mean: 4.50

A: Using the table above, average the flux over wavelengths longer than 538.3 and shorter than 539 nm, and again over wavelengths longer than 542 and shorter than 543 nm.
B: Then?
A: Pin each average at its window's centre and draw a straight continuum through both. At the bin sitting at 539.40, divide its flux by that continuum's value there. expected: 0.92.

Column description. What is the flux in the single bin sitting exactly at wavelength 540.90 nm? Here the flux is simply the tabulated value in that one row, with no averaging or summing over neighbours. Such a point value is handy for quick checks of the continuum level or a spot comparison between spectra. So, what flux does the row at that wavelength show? 22.2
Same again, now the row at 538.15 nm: 22.8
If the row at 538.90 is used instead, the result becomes 21.6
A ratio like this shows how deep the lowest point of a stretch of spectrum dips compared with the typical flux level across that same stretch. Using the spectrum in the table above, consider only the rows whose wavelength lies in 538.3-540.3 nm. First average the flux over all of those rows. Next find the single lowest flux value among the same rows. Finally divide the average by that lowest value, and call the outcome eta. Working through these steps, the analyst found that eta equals 1.07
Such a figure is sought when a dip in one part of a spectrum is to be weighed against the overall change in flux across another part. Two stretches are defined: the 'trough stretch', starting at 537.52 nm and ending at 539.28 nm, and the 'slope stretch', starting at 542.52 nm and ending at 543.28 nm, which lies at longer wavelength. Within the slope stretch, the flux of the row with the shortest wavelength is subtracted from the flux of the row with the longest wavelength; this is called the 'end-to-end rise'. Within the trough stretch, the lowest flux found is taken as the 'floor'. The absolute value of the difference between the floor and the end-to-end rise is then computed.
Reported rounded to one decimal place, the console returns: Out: 21.9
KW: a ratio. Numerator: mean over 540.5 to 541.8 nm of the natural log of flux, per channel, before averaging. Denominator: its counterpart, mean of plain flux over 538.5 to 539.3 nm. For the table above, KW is 0.144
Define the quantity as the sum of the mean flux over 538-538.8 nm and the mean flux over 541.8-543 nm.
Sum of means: 45.1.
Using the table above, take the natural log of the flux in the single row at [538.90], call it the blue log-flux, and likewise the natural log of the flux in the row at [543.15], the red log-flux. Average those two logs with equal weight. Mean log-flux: 3.06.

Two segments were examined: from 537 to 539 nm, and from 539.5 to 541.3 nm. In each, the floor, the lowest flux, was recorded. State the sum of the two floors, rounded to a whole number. 40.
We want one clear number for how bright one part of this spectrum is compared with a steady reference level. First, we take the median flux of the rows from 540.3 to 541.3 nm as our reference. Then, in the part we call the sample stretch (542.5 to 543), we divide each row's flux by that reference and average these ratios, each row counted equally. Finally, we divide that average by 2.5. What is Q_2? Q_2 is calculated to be 0.406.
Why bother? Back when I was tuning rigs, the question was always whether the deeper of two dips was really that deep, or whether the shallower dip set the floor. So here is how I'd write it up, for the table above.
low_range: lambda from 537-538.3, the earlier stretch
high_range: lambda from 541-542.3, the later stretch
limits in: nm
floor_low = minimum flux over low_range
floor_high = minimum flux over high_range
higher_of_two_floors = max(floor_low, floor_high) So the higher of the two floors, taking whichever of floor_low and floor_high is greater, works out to 22.4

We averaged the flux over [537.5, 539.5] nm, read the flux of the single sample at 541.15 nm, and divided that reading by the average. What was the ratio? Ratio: 1.02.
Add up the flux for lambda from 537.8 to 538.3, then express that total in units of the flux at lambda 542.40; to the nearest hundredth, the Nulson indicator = 2.06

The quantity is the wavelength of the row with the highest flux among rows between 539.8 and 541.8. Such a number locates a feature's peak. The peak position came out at 541.65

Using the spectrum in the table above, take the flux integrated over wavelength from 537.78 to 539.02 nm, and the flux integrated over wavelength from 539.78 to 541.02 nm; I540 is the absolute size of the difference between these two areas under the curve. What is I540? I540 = 2.3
